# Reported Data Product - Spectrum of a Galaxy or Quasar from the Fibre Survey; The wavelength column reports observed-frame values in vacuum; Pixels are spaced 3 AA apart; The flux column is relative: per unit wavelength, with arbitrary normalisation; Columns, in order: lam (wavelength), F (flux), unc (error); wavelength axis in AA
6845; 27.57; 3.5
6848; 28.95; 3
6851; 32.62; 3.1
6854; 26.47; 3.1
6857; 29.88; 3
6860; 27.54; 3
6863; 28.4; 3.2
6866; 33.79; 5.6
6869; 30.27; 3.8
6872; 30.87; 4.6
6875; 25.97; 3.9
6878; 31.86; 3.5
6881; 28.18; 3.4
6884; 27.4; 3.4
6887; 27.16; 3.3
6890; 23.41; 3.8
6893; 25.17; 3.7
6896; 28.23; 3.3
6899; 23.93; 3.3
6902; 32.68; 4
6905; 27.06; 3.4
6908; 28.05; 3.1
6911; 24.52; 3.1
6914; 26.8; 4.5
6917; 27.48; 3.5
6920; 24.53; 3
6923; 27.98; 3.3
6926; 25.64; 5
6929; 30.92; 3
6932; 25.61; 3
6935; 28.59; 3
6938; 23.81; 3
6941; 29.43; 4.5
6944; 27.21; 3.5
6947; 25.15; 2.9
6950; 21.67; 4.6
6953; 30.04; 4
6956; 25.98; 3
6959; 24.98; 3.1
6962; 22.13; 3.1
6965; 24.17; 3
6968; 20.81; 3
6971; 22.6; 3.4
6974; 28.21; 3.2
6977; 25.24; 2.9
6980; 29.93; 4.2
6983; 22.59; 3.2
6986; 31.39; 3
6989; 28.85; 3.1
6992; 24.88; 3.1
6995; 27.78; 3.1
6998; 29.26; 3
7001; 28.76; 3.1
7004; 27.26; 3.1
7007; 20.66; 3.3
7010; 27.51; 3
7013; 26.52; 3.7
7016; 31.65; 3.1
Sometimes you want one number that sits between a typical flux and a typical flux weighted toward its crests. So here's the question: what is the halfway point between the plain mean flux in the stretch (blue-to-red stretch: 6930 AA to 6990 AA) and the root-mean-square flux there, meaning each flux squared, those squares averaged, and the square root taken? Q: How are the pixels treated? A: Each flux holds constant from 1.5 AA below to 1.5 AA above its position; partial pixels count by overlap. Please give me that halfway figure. 26.0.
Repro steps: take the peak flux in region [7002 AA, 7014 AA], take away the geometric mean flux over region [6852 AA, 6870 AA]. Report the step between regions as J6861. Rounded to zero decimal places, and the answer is -2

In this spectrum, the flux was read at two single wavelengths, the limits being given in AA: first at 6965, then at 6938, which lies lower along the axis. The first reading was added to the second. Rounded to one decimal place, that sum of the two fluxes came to 48.0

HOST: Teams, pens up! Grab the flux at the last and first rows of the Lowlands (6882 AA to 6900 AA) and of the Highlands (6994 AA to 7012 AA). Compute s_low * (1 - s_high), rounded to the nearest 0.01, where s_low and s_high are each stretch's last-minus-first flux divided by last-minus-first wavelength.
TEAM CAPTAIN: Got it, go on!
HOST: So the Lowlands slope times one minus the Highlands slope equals -0.24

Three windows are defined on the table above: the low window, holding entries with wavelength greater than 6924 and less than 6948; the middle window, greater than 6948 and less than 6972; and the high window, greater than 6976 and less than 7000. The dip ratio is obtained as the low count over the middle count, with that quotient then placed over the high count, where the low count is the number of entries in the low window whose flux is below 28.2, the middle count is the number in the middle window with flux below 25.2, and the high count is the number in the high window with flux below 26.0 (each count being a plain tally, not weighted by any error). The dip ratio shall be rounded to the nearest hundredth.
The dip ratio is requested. 0.28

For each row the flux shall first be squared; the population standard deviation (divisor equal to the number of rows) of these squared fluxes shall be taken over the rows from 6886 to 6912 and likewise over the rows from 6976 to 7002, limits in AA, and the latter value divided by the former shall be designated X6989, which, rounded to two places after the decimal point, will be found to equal 0.95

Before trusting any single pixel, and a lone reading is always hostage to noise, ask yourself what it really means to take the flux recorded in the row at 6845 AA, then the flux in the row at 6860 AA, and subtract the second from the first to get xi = 0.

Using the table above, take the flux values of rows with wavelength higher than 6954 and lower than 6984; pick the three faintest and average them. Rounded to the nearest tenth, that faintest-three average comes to 21.8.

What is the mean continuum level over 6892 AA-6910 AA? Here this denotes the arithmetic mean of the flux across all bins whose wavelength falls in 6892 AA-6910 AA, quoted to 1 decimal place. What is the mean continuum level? 27.5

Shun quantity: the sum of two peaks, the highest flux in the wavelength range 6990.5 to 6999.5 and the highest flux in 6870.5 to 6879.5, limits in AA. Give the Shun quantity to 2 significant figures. 61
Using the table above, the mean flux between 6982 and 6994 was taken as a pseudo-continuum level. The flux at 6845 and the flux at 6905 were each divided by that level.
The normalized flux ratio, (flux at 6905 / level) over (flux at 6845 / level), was 0.98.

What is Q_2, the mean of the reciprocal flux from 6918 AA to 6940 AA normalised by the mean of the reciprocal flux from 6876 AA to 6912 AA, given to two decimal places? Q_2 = 1.02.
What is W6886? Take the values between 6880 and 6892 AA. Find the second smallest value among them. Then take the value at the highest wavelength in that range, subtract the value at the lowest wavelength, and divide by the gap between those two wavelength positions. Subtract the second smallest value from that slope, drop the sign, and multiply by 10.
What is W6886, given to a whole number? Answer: 277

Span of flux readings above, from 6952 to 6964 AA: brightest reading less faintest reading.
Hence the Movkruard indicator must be 7.9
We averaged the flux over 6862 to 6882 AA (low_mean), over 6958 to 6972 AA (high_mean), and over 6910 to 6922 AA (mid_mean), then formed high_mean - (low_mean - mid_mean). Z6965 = 18.9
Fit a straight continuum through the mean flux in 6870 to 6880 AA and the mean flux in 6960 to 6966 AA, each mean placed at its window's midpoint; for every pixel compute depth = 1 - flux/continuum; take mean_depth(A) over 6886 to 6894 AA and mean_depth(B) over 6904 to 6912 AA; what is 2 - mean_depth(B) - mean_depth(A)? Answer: 1.86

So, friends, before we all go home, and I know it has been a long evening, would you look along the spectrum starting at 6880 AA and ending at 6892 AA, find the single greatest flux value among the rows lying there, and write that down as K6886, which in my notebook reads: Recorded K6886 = 28.18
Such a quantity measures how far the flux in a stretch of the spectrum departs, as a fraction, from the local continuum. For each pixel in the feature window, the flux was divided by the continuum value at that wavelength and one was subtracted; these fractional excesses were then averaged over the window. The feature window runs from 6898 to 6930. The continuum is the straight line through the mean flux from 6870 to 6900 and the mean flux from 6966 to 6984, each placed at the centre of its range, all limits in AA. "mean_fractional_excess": 0.03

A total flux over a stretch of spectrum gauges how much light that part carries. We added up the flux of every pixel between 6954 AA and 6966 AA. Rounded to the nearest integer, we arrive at 97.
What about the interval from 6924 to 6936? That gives 111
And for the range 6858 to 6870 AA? 120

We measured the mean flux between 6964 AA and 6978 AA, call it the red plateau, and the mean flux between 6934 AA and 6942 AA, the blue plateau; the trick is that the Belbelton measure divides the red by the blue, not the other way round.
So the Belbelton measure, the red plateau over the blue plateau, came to 0.89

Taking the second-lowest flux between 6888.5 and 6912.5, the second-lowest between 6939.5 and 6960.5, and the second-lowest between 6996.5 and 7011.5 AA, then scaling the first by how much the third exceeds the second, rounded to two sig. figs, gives 55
